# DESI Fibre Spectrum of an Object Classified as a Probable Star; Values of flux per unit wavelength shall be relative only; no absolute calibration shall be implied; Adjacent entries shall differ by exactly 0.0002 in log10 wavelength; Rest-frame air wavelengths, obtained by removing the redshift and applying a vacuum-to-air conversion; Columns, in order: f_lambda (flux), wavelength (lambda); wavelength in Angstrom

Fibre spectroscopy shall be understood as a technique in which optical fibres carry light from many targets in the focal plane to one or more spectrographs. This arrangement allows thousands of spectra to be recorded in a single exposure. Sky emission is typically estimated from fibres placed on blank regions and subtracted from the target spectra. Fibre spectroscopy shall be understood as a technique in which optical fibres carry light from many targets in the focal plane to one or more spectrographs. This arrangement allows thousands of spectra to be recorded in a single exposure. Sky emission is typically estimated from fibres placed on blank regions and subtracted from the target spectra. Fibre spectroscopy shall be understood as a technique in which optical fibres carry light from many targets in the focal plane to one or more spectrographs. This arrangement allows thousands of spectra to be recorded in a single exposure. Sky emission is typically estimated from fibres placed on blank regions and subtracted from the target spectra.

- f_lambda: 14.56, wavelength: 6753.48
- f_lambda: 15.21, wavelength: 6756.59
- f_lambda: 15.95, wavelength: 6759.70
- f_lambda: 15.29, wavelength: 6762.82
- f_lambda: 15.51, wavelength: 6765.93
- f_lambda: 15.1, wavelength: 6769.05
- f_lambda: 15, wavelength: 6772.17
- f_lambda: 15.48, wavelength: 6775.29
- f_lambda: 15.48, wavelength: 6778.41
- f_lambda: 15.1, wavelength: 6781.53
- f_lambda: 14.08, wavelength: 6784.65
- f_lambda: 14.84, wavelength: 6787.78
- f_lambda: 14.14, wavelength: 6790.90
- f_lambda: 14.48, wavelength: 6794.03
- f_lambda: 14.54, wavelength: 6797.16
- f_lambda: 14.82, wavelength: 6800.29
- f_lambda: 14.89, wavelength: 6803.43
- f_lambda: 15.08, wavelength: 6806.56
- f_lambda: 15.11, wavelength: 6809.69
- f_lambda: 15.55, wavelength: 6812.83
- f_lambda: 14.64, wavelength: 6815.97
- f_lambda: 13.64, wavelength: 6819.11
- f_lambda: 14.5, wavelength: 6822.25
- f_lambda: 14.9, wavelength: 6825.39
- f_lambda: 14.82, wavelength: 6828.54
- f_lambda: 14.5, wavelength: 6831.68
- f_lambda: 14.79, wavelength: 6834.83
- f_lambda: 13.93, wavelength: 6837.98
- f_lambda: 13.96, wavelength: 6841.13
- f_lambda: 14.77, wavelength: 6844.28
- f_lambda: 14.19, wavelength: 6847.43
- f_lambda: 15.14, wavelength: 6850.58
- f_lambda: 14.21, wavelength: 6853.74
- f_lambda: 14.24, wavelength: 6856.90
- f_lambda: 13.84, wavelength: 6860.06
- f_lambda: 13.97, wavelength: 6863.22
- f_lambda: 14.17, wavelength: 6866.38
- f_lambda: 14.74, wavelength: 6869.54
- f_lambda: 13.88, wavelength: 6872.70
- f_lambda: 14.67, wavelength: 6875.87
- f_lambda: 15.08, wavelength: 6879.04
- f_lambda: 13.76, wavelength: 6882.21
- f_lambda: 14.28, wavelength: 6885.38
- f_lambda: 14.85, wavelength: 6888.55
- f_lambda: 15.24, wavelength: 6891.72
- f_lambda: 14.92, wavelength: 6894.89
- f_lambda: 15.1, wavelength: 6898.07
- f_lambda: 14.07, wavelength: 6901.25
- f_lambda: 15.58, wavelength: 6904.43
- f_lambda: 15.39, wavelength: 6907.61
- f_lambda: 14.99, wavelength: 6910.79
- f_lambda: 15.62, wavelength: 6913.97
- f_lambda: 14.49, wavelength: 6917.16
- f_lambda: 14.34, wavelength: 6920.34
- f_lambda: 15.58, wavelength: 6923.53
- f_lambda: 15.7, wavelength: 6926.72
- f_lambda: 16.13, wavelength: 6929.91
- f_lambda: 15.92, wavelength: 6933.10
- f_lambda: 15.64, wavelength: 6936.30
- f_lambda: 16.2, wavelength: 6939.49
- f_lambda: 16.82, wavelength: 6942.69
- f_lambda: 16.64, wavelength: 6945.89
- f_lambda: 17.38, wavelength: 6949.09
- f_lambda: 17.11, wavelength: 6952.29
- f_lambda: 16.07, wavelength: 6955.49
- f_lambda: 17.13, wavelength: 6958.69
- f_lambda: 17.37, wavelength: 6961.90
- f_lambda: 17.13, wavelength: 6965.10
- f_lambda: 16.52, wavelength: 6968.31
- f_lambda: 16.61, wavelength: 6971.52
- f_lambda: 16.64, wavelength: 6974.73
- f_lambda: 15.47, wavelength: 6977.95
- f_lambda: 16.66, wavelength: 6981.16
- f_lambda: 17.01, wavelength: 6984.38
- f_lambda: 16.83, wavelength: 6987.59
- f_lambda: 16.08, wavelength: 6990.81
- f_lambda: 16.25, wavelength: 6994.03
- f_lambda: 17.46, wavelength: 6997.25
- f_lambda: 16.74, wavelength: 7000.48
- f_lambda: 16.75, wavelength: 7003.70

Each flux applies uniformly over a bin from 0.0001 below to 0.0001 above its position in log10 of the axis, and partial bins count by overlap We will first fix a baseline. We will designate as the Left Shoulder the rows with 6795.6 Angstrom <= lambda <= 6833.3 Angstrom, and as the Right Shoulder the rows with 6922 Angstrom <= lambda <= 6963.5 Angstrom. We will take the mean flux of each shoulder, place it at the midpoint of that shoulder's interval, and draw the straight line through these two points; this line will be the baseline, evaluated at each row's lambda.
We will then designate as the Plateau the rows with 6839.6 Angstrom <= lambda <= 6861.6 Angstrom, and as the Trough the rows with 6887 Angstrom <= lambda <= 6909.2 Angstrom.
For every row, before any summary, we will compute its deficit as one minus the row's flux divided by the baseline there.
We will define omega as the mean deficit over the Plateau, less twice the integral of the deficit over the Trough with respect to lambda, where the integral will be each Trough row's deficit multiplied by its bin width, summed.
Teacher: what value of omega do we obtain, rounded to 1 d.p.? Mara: -2.3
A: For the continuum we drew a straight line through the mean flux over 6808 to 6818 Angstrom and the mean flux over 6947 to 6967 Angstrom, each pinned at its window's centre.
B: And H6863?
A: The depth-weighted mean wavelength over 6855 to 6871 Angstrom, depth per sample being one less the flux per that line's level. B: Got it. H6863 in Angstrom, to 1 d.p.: 6862.8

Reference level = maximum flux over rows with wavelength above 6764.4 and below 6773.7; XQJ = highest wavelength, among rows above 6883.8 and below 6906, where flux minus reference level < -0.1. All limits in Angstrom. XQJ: 6901.25 Angstrom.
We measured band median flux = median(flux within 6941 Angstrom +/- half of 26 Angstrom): 16.4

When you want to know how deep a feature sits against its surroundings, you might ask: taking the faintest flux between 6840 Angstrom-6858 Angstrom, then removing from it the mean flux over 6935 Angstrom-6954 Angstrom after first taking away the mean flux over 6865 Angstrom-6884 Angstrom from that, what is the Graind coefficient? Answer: 11.7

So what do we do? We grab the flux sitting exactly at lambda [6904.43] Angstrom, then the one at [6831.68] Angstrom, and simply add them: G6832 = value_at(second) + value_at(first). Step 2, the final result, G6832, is 30.1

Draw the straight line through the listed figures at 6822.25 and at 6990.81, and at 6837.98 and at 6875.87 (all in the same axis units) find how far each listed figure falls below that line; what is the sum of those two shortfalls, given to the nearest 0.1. 1.1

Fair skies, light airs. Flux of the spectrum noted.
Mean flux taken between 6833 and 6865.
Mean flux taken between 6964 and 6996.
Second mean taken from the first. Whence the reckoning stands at -2.2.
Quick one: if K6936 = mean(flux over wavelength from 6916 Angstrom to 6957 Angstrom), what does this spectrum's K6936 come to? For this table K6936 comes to 16.0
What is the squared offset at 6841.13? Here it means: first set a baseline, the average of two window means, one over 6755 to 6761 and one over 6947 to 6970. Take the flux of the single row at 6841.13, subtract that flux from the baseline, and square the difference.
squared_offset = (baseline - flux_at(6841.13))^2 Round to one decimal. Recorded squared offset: 5.3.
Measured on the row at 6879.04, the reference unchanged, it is 1.4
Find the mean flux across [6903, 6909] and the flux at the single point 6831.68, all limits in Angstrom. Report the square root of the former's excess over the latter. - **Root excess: 1.0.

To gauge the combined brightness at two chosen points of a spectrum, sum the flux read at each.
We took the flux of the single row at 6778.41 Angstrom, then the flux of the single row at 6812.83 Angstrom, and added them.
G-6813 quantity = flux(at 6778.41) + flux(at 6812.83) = 31.0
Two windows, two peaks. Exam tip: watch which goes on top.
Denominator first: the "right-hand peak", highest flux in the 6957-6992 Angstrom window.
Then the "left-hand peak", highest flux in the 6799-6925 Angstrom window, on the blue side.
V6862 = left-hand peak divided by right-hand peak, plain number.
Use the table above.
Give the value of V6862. 0.90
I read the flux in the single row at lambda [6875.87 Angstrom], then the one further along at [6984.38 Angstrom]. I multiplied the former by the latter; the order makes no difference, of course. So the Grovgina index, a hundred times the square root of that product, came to 1580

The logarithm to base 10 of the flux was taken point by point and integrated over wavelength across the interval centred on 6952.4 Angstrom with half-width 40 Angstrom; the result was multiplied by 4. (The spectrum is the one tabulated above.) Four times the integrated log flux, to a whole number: 388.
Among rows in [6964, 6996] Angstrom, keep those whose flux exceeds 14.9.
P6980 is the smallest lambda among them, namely 6965.10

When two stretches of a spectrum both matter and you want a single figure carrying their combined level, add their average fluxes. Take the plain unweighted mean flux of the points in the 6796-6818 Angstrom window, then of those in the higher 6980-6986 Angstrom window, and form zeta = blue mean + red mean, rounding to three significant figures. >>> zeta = 31.8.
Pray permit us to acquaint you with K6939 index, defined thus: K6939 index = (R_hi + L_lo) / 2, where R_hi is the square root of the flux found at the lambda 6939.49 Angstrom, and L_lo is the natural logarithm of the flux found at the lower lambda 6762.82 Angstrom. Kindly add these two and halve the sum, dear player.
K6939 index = 3.38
